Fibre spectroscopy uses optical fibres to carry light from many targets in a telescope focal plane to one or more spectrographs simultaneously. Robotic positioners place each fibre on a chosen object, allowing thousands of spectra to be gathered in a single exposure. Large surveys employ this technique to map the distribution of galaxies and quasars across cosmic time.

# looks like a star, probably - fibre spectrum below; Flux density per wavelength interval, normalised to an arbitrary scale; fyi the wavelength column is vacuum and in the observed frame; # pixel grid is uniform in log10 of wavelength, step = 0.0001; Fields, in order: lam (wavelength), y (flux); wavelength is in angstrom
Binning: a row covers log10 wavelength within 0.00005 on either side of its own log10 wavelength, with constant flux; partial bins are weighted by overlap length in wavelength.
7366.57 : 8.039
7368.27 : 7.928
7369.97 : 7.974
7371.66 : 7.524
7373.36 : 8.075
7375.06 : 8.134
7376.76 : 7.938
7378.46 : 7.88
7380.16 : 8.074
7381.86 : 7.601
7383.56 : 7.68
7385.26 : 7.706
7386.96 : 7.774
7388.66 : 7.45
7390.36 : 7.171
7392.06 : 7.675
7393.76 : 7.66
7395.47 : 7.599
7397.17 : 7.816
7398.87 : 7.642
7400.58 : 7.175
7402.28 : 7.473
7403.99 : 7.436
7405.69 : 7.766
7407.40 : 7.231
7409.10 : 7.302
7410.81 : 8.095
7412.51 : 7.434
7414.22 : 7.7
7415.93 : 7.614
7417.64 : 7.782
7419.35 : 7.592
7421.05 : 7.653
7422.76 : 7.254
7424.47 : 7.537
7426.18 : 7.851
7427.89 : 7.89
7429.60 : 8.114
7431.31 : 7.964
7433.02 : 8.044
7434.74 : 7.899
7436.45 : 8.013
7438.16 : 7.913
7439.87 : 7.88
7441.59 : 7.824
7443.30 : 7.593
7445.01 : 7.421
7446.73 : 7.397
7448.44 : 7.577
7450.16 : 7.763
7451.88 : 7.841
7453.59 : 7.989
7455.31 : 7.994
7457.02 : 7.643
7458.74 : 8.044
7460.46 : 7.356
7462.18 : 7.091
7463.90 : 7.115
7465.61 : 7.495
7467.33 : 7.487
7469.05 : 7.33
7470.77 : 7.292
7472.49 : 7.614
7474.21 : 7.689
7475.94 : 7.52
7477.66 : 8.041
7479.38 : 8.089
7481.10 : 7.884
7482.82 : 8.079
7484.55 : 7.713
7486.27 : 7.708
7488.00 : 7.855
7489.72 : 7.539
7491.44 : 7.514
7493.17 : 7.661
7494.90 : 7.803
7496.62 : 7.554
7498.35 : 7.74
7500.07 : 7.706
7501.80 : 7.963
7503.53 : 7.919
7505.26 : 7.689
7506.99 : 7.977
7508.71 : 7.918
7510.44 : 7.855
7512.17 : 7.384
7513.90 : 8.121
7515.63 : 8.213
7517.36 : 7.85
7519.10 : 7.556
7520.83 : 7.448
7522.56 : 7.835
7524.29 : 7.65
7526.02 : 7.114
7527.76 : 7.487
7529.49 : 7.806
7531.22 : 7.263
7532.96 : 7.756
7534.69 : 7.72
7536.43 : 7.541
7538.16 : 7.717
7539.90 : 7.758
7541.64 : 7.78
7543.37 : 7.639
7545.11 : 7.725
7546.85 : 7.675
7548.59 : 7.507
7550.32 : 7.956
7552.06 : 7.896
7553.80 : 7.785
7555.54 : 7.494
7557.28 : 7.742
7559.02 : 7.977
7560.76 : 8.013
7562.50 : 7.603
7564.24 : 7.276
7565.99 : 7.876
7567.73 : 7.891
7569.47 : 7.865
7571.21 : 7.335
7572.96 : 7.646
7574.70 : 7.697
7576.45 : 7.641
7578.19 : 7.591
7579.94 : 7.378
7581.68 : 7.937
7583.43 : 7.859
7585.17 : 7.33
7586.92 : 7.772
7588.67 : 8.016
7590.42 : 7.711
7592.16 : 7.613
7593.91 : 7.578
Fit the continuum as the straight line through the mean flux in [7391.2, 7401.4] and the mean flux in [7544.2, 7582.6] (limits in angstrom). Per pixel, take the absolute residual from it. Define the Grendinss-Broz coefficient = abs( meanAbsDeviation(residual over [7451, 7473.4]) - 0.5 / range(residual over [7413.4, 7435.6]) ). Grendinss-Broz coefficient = 0.884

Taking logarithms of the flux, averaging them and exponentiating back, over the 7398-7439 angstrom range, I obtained 7.68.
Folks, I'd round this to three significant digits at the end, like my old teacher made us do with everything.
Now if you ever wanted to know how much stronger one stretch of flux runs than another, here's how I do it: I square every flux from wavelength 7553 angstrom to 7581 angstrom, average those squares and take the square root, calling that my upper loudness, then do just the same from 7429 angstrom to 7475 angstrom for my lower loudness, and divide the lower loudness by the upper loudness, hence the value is 1.00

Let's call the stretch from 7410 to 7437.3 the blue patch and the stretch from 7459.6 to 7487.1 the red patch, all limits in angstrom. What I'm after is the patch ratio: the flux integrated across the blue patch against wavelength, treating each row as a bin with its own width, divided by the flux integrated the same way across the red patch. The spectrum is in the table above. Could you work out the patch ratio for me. 1.02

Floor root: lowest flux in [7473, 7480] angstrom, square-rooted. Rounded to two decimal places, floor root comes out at 2.74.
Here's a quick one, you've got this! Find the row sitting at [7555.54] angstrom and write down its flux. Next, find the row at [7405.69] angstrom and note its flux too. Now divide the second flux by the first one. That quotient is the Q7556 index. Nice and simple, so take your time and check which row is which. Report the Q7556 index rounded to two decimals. 1.04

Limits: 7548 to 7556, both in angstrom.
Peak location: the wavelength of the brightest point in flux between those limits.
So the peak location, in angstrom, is 7550.32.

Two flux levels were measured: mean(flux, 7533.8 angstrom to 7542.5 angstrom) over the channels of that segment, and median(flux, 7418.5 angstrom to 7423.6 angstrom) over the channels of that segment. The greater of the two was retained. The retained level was 7.70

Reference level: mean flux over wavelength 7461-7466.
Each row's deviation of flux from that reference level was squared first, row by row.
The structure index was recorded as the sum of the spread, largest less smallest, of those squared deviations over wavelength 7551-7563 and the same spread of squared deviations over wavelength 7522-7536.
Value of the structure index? 0.9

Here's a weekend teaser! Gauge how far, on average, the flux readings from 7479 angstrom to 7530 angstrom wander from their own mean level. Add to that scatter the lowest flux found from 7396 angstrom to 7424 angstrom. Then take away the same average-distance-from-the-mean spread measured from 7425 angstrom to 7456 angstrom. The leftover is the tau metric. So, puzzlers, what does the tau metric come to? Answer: 7.21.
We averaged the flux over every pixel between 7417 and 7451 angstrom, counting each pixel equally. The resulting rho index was 7.75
